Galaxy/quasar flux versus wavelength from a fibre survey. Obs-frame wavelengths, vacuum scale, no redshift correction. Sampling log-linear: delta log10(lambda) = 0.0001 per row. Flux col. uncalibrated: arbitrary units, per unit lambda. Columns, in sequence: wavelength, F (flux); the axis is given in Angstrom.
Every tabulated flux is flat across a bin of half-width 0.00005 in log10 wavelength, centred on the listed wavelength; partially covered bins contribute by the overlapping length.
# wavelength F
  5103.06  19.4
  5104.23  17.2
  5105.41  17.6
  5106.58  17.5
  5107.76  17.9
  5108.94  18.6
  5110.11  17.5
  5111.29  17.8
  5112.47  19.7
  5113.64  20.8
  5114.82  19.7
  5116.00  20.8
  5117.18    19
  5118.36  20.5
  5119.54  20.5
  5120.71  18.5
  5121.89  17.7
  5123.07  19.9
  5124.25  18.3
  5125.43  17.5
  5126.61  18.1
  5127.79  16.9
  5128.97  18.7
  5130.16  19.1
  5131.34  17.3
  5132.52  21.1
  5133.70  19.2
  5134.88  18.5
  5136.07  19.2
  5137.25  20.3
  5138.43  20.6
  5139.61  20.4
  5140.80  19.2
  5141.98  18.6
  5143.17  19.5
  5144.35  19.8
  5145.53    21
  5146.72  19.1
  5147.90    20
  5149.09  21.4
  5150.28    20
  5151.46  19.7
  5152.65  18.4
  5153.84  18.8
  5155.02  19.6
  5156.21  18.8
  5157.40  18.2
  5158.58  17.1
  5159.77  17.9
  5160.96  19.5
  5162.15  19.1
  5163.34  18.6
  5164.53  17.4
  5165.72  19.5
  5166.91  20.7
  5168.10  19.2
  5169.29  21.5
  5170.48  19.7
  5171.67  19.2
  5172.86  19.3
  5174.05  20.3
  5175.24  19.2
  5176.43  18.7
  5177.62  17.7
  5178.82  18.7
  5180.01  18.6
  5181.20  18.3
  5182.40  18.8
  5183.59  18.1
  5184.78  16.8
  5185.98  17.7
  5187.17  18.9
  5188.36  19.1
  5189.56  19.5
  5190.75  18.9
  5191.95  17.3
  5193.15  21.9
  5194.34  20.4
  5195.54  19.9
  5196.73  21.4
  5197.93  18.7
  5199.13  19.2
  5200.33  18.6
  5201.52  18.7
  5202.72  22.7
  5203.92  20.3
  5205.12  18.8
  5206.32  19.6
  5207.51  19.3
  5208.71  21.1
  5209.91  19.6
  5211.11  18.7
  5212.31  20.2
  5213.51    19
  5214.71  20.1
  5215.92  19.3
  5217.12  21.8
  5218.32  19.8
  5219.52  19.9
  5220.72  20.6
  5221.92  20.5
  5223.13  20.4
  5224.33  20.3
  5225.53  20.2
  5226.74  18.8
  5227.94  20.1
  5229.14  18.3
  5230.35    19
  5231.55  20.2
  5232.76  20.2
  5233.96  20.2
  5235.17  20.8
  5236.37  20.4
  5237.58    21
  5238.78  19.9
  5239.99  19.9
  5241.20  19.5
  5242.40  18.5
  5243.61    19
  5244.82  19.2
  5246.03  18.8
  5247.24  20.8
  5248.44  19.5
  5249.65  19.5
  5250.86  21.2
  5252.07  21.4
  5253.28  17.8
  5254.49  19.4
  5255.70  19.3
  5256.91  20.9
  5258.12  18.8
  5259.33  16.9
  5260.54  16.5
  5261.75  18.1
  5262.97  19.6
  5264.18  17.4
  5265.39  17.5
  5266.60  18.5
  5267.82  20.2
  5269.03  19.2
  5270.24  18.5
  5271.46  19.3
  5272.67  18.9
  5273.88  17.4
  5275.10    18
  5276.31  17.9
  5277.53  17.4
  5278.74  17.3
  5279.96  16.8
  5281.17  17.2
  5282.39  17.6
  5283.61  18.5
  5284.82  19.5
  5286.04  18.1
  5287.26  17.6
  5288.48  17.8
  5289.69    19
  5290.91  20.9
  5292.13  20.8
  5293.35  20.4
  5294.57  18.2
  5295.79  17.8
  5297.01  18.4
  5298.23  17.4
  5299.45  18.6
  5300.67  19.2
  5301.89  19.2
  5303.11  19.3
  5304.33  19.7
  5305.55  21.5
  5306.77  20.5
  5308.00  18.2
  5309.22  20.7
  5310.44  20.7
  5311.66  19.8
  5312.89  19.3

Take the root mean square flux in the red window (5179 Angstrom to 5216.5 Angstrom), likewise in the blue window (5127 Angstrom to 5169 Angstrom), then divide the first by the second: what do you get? 1.01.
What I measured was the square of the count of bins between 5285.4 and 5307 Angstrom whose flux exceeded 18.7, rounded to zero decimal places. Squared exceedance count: 100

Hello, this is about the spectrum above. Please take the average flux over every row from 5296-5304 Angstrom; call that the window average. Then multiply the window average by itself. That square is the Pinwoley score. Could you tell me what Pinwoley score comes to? 349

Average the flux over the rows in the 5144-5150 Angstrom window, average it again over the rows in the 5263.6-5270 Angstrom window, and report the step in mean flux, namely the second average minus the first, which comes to -1.7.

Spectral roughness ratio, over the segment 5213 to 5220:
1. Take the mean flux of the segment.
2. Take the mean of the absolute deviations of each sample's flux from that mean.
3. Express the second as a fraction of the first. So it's 0.032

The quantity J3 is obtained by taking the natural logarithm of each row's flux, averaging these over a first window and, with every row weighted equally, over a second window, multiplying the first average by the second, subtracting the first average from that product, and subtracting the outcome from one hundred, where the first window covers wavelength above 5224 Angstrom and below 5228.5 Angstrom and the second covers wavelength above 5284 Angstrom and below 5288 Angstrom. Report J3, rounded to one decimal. 94.3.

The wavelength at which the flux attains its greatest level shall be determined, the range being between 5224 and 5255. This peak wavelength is 5252.07 Angstrom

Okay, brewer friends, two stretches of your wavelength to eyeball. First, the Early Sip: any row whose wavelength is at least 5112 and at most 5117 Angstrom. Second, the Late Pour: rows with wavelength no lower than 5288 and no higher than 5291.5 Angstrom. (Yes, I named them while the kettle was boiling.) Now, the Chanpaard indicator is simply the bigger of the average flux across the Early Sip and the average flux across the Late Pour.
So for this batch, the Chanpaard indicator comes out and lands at 20.2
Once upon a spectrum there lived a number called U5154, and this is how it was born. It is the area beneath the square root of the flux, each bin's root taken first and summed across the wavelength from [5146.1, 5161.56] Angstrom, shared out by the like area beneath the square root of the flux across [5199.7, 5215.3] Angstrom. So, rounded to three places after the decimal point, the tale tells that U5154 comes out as 0.974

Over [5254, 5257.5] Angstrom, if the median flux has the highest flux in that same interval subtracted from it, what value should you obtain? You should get -1.5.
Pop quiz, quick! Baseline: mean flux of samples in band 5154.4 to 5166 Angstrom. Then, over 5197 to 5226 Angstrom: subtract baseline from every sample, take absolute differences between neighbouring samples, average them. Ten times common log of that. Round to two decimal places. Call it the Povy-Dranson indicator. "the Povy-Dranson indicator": 0.31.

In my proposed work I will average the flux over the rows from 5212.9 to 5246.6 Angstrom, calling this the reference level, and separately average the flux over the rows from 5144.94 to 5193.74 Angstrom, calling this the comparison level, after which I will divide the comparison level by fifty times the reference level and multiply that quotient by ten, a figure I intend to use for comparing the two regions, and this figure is 0.192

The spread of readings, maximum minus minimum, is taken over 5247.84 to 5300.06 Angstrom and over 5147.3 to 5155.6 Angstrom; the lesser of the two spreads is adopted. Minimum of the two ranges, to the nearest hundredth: 3.00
